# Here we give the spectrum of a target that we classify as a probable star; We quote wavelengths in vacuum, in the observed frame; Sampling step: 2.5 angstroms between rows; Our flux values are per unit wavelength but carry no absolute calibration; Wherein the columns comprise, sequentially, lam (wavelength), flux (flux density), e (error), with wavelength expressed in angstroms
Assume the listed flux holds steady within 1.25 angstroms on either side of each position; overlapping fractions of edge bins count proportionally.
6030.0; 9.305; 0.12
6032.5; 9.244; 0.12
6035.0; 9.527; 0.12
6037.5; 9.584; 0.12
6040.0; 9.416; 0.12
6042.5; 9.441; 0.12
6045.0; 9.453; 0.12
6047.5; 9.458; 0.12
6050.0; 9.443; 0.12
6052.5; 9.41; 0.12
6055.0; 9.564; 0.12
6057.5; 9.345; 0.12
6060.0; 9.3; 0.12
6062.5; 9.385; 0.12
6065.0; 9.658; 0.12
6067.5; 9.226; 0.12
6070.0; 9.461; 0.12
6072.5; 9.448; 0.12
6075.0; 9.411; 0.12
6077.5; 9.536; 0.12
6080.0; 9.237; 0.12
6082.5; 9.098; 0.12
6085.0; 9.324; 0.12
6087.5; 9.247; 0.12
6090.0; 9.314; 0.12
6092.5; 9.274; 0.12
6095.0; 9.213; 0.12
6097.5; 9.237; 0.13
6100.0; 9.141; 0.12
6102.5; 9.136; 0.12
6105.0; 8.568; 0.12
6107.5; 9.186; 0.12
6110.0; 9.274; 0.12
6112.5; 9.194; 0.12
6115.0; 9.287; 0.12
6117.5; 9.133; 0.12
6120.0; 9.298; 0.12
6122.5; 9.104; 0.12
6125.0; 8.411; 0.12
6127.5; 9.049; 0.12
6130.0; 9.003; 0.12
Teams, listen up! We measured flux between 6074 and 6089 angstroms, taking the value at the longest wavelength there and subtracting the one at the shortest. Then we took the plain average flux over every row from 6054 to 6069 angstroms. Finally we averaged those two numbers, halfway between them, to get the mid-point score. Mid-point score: 4.62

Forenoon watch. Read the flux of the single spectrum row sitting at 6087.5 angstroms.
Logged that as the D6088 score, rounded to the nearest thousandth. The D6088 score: 9.247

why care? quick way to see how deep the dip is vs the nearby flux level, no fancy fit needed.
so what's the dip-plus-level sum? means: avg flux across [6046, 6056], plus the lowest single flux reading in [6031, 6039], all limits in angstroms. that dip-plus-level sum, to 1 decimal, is 18.7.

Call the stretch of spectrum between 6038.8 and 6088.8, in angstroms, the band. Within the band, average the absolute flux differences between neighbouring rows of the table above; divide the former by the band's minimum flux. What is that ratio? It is 0.014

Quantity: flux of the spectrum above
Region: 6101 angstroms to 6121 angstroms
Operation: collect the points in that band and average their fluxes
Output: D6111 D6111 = 9.13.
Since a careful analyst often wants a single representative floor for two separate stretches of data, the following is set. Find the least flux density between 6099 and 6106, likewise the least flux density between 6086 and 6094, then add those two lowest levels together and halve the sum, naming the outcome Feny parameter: 8.91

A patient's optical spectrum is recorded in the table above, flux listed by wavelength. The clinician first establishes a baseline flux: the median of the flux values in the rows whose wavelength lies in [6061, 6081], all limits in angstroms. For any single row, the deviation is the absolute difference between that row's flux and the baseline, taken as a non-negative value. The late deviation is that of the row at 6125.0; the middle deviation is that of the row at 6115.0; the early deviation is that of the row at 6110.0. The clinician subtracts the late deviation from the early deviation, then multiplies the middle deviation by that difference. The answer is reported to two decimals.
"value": -0.12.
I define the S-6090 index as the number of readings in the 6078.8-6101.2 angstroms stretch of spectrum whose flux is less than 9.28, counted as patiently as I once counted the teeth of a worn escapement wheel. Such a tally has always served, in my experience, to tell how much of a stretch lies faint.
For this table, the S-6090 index 7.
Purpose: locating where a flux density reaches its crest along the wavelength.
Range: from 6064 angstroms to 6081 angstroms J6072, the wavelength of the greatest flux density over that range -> 6065.0 angstroms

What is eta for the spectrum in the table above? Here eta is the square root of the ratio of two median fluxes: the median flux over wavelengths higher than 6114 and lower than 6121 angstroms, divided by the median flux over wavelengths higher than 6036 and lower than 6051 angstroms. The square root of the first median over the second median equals 0.99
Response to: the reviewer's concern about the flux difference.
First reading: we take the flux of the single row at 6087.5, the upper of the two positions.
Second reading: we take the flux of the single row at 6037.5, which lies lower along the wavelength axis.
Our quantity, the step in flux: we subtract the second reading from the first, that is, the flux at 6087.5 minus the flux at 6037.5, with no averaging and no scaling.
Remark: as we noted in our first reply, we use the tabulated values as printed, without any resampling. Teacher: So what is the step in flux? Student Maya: -0.34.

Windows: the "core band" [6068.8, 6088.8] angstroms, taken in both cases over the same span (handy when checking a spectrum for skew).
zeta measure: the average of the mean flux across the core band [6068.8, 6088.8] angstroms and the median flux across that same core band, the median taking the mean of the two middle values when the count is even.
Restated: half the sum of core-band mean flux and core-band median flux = 9.36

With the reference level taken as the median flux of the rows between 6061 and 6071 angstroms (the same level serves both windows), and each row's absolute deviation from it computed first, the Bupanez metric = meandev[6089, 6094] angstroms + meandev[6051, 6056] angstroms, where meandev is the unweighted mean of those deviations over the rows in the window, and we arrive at 0.21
